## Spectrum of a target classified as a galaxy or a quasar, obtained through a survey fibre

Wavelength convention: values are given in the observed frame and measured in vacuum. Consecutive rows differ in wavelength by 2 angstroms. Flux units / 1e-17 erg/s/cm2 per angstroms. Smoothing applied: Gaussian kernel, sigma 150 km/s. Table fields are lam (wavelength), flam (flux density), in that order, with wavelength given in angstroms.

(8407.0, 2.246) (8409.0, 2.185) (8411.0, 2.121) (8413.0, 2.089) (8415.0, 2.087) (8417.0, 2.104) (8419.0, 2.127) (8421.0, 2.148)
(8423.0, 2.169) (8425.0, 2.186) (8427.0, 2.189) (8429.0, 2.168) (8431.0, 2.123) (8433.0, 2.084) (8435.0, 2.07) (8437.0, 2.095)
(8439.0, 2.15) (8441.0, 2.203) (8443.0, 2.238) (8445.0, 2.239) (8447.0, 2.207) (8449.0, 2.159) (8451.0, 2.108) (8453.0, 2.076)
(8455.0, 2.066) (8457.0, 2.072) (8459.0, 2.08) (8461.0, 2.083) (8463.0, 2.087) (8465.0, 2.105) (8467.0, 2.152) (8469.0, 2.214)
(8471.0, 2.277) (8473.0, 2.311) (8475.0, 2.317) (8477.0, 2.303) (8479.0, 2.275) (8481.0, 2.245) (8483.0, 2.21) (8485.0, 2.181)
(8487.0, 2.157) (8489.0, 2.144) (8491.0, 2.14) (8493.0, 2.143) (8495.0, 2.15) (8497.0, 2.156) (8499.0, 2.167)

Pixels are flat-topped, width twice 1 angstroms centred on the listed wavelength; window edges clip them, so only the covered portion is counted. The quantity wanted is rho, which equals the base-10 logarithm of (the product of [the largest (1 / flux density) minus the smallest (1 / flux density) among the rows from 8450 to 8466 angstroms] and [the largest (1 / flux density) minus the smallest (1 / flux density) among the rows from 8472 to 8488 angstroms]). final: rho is -3.51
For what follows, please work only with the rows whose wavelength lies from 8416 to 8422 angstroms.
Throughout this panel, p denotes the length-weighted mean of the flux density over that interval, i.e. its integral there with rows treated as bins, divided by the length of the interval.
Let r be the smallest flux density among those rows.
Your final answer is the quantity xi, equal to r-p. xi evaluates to -0.022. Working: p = 2.13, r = 2.104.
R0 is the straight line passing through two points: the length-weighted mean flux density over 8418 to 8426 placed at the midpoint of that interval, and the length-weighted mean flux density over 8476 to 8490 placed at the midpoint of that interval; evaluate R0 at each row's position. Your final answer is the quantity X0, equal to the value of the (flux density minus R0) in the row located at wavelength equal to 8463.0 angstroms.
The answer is -0.11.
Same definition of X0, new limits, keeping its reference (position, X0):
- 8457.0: -0.12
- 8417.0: -0.05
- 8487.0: -0.06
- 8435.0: -0.10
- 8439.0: -0.02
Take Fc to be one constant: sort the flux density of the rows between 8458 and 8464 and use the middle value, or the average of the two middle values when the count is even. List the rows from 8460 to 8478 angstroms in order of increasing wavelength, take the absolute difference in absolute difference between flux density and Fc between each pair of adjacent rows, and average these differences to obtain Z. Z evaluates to 0.031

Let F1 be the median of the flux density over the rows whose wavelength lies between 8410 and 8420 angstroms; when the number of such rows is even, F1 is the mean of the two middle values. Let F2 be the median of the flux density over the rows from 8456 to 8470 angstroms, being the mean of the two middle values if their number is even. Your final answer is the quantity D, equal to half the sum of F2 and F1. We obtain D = 2.10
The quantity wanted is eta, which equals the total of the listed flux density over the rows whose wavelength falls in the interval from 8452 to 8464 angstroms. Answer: 12.5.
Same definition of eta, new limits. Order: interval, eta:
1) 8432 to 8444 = 12.8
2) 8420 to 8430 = 10.9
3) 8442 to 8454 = 13.0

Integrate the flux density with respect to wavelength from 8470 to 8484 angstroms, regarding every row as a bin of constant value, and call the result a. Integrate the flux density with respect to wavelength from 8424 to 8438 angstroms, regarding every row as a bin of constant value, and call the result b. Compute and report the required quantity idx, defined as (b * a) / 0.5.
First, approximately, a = 31.9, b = 29.8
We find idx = 1902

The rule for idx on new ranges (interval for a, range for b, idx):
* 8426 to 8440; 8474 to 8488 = 1867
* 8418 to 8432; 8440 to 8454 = 1841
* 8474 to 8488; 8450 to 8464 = 1829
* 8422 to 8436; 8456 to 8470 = 1774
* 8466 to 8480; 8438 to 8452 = 1940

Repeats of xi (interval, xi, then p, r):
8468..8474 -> -0.053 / 2.27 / 2.214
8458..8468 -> -0.021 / 2.10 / 2.08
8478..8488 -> -0.057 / 2.21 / 2.157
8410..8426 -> -0.042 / 2.13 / 2.087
